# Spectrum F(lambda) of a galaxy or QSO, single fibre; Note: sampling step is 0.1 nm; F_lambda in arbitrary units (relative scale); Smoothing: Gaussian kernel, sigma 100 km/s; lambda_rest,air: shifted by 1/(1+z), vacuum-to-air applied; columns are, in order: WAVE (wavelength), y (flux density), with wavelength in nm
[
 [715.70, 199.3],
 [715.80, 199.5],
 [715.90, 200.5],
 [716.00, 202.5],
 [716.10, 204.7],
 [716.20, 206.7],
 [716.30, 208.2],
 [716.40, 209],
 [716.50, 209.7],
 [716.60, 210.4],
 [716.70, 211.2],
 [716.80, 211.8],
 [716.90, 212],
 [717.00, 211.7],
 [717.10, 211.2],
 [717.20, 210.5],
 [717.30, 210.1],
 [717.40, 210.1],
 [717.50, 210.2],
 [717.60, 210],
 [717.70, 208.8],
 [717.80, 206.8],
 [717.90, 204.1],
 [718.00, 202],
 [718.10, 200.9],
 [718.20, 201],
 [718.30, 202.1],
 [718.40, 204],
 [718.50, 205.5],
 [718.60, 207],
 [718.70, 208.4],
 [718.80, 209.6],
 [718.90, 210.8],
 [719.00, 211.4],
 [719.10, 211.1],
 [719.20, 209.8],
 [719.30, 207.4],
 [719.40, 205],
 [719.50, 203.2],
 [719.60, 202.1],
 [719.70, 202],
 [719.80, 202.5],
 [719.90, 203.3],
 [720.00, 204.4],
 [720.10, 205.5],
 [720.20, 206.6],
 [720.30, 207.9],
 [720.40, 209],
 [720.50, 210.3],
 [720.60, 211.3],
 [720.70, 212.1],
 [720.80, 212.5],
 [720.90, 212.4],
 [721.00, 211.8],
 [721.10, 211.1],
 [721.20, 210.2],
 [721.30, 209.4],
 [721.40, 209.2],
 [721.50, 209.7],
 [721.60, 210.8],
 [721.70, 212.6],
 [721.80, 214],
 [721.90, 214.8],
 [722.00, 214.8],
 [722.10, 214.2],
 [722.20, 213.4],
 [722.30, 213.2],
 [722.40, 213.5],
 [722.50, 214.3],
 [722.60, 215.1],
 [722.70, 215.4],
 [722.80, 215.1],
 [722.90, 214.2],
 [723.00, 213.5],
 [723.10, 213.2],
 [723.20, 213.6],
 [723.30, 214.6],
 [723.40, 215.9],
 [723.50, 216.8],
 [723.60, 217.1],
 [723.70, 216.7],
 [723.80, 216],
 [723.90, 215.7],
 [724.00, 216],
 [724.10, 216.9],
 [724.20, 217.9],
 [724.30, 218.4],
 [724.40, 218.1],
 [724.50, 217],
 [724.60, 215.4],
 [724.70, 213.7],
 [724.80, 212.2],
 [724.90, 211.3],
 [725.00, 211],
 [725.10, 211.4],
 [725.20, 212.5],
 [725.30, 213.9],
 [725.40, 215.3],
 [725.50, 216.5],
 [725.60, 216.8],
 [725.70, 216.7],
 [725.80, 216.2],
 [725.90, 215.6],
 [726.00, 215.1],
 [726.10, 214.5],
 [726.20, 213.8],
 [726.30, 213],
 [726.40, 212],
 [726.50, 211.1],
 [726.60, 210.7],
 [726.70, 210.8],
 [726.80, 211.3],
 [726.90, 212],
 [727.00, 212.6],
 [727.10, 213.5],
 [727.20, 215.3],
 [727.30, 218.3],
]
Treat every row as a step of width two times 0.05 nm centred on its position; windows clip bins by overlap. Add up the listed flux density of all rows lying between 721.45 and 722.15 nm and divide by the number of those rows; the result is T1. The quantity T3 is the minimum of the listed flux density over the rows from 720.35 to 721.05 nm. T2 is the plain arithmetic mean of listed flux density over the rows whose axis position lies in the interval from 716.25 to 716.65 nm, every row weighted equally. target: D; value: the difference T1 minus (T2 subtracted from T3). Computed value 213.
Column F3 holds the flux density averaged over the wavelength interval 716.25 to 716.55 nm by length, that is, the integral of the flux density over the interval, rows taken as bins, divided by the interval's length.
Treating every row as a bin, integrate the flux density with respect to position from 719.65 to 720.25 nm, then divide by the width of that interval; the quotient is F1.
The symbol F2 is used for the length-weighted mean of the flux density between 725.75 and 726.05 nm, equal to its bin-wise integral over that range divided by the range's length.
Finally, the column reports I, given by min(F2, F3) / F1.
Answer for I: 1.02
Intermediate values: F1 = 204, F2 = 216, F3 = 209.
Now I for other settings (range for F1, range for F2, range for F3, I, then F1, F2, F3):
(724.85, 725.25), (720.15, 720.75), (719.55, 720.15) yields 0.96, 212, 210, 203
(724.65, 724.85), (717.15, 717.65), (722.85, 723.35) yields 0.99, 213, 210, 214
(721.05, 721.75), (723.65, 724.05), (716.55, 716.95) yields 1.00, 210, 216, 211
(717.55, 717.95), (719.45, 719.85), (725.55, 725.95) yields 0.98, 207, 202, 216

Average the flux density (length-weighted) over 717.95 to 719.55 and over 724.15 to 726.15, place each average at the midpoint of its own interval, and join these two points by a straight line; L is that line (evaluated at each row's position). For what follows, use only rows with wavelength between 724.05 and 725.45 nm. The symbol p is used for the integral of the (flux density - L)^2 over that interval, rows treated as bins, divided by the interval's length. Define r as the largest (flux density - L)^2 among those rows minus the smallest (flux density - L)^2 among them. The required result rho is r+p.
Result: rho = 30.3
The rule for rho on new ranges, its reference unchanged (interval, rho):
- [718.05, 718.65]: 28.9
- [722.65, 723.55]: 23.2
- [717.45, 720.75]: 44.7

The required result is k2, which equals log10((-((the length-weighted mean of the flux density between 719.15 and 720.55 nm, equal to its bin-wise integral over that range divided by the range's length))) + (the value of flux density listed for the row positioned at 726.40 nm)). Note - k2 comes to 0.80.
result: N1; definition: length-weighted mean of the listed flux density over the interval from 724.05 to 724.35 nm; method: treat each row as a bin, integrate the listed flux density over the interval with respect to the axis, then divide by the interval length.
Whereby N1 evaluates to 218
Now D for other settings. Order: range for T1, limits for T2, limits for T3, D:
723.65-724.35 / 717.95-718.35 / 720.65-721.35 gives 209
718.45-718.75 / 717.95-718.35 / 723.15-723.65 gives 195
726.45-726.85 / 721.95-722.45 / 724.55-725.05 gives 214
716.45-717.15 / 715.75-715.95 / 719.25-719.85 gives 209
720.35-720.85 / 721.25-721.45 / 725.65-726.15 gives 206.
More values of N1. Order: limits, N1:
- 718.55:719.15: 210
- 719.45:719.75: 202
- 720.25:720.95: 211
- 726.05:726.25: 214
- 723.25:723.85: 216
